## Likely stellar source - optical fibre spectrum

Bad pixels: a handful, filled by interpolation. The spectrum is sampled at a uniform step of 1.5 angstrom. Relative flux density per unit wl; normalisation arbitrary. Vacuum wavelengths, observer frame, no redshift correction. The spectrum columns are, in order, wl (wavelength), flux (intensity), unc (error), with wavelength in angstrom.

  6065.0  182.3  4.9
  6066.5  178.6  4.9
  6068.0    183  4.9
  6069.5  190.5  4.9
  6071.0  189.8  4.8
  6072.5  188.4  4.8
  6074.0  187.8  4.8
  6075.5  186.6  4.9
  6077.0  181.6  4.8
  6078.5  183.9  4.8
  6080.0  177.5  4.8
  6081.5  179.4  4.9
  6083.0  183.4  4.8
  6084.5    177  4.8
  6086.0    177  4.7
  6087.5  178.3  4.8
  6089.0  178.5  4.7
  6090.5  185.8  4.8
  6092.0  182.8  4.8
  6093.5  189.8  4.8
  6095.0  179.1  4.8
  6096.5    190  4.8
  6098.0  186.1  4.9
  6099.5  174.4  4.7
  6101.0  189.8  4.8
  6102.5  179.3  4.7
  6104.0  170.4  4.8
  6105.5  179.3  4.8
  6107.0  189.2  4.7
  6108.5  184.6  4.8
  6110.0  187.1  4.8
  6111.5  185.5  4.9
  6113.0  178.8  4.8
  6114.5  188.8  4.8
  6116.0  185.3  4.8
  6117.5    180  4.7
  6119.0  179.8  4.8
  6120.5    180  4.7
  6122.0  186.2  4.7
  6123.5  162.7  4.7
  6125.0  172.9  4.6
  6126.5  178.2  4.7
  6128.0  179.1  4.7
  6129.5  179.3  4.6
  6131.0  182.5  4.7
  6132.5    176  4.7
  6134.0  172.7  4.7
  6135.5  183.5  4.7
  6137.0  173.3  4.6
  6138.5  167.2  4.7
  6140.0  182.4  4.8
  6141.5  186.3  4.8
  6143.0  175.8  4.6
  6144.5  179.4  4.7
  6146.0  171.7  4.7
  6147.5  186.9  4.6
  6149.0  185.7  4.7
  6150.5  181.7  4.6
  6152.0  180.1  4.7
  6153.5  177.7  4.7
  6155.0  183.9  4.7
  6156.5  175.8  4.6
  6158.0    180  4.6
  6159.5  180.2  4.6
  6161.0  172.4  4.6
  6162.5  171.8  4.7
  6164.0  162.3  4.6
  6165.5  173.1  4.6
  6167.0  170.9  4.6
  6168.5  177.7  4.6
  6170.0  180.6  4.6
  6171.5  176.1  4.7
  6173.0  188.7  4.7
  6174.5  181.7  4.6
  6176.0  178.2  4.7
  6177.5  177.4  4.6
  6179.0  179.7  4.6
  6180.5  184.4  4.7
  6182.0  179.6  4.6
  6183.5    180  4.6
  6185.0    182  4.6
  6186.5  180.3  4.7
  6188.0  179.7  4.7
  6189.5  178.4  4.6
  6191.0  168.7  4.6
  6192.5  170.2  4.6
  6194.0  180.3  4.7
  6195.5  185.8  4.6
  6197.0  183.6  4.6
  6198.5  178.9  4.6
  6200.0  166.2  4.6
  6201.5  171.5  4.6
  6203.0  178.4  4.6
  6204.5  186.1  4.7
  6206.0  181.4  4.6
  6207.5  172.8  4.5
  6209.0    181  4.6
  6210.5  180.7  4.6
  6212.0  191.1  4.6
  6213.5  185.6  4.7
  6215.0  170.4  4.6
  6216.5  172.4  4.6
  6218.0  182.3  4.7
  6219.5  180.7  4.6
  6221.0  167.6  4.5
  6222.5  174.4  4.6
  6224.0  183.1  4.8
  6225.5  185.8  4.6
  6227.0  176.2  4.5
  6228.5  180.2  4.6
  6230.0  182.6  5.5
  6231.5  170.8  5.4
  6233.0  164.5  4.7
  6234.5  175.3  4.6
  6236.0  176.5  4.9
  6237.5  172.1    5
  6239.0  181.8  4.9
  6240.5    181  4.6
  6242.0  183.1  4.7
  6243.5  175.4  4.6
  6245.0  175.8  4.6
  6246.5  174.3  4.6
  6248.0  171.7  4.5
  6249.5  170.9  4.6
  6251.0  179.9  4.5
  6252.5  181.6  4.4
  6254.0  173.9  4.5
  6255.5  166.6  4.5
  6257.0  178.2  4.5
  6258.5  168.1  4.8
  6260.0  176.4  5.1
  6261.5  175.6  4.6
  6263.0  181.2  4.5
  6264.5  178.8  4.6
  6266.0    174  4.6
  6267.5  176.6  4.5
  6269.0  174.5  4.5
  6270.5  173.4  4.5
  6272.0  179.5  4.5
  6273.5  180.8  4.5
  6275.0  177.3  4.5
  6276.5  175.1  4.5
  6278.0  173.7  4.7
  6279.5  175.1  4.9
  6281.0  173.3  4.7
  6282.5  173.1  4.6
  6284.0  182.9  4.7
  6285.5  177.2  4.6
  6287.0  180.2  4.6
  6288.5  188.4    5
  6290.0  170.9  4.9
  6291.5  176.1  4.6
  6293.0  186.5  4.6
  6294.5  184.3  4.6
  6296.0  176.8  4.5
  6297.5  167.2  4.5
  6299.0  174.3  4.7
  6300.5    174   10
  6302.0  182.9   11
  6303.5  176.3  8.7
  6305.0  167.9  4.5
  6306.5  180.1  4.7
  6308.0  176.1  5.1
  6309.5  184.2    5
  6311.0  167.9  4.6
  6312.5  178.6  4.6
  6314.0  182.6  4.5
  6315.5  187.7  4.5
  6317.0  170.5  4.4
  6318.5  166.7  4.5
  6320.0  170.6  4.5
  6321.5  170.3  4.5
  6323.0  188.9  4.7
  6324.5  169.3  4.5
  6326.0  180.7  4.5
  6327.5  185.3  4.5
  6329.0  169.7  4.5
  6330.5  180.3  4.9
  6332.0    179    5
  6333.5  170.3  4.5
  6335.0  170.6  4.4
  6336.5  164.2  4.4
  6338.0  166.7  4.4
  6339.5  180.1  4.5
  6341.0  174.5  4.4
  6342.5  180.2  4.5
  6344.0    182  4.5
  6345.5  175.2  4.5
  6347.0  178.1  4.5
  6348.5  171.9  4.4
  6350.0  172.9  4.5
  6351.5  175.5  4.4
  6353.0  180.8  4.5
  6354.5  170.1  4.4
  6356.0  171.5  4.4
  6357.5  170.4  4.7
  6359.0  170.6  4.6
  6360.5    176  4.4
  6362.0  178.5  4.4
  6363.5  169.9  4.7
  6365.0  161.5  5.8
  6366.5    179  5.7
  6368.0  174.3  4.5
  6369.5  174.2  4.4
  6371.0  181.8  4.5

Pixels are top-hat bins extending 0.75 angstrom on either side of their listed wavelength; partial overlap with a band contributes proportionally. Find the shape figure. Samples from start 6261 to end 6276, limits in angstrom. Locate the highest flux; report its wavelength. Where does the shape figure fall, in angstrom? 6263.0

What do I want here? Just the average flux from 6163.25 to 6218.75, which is 178.3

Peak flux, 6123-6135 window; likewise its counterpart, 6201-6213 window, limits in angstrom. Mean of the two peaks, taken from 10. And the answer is -177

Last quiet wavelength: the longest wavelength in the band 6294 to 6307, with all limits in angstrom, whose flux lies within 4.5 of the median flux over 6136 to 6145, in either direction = 6306.5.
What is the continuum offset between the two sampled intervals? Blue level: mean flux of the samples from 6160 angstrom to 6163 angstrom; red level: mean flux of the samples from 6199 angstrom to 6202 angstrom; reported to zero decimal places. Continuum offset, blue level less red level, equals 3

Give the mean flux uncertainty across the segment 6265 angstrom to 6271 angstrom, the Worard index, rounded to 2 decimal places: 4.53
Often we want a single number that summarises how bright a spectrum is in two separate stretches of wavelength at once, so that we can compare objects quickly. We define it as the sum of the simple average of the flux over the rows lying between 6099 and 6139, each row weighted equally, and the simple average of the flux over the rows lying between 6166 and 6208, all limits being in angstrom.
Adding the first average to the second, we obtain 358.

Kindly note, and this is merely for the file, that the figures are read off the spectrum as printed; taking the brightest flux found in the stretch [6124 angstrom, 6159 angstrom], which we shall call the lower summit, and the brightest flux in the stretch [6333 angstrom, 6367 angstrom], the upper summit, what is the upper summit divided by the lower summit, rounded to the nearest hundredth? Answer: 0.97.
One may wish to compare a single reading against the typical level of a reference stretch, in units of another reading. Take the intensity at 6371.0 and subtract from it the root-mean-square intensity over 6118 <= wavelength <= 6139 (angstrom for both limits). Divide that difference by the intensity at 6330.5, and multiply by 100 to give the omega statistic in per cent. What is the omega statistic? 2.8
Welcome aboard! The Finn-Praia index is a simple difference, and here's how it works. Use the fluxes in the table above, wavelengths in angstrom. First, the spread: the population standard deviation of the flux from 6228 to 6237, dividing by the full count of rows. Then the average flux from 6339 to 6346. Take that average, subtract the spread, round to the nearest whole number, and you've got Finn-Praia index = 172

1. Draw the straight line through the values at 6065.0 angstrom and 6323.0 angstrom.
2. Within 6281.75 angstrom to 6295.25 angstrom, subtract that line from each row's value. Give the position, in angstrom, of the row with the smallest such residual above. 6290.0 angstrom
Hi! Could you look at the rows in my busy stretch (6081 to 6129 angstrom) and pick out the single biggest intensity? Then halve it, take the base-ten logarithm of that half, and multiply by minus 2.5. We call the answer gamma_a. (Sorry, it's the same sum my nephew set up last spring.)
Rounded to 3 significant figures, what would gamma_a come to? -4.94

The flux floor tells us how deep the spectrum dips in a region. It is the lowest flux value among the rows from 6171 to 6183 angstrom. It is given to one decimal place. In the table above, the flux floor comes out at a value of 176.1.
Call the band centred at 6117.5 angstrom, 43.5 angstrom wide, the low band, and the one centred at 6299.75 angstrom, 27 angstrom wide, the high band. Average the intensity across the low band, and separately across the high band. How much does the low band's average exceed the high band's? 3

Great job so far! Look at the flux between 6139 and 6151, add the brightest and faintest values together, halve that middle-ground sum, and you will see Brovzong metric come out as 179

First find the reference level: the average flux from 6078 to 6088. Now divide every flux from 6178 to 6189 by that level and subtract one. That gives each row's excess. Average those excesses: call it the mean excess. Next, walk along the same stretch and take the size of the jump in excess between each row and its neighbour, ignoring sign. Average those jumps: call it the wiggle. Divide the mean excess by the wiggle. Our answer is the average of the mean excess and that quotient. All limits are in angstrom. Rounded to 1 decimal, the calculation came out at 0.3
